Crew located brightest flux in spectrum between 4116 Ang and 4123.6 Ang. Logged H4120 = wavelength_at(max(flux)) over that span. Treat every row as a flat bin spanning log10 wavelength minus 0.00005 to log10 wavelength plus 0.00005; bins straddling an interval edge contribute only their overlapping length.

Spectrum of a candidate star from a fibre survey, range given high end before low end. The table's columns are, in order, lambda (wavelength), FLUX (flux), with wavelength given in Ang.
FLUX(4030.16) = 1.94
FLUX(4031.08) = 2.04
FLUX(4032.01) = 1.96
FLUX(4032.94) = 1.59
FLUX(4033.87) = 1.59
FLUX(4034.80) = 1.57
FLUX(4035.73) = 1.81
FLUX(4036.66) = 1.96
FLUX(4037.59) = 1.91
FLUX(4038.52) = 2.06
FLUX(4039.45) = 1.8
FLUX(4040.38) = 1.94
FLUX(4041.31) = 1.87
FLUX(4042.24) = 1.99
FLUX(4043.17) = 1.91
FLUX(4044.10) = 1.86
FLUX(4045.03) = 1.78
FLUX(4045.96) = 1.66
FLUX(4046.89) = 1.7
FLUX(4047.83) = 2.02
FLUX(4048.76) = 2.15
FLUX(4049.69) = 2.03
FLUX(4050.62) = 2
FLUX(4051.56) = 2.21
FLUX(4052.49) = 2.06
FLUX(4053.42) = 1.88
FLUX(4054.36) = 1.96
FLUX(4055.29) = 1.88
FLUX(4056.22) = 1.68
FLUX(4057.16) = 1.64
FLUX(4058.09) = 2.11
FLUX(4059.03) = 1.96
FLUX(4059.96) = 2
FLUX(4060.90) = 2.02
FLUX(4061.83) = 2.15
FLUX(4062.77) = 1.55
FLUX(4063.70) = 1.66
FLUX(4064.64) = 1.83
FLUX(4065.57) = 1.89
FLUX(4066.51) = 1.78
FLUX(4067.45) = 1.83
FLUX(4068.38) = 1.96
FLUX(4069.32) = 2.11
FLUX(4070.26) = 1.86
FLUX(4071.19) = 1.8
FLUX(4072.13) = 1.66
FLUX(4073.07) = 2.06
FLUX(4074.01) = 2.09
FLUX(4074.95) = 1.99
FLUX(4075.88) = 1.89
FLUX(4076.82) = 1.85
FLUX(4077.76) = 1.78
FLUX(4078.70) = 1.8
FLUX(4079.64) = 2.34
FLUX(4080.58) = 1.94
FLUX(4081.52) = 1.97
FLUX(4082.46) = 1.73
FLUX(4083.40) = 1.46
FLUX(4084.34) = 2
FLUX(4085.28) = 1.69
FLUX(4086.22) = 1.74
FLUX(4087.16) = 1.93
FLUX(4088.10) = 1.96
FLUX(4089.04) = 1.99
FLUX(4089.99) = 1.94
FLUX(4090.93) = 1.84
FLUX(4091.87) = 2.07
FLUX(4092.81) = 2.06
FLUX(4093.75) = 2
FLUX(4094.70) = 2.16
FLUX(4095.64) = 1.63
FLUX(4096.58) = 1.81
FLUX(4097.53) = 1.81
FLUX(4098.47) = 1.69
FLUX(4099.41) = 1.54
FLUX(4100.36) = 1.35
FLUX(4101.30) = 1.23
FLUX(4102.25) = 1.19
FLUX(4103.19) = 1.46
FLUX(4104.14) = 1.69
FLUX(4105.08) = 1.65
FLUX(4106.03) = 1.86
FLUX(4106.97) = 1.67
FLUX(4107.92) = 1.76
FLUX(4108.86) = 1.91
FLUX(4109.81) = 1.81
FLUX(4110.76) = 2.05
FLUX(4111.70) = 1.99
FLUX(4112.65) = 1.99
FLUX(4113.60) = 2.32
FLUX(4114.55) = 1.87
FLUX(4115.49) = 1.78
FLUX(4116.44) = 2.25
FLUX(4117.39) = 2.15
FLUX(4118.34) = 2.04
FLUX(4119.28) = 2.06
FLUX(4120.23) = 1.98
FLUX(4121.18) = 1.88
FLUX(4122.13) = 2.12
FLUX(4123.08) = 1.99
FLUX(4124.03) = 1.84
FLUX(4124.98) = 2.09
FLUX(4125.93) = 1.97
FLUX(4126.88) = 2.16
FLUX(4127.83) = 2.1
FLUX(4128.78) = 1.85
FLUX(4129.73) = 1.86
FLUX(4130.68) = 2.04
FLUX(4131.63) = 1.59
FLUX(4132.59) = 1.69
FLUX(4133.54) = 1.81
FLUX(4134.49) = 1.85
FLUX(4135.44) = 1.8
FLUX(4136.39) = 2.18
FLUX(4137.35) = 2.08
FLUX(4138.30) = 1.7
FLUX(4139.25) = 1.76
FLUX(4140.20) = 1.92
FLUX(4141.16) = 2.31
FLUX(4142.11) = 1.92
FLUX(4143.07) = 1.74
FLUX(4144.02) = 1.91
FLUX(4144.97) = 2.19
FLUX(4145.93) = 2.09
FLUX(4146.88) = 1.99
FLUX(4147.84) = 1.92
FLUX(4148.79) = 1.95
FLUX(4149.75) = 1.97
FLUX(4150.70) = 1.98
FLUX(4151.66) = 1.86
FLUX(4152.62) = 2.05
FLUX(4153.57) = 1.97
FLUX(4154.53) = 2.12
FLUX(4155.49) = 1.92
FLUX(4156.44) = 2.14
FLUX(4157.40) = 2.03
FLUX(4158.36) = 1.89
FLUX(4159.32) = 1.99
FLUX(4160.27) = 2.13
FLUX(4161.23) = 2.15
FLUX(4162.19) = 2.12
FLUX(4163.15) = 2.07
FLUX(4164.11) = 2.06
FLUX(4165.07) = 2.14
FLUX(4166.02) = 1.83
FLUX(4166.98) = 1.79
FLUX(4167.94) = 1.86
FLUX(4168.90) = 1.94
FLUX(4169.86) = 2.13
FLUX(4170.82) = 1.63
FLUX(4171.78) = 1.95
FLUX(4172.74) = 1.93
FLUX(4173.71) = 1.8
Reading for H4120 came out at 4116.44 Ang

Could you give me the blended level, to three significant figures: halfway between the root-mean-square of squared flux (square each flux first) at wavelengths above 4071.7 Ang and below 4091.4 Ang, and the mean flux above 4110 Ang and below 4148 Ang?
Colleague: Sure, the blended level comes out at 2.82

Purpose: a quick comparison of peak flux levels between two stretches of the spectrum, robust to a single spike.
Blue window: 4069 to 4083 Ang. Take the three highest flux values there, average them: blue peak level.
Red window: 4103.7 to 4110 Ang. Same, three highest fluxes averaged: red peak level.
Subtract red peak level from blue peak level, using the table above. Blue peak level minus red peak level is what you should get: 0.32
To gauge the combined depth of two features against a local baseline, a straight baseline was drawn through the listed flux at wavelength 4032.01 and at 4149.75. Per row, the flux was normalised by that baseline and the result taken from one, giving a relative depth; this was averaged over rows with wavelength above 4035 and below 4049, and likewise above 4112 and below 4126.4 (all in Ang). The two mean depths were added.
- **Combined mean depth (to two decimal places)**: 0.01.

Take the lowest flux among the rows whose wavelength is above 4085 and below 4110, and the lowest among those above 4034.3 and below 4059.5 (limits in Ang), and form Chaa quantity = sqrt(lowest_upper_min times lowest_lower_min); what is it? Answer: 1.37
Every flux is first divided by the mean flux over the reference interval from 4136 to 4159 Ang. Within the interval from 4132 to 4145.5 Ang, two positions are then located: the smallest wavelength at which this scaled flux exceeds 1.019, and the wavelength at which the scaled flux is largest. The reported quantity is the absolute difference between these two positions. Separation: 4.8 Ang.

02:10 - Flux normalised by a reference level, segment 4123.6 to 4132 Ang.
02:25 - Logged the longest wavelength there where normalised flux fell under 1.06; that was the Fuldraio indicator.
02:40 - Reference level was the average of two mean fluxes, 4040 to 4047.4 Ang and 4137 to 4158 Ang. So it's 4131.63 Ang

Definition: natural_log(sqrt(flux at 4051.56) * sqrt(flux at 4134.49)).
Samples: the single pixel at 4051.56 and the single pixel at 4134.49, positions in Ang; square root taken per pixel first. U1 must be 0.70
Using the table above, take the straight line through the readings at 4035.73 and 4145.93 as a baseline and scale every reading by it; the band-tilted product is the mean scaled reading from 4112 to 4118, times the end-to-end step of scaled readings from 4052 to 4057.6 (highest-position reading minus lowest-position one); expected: -0.2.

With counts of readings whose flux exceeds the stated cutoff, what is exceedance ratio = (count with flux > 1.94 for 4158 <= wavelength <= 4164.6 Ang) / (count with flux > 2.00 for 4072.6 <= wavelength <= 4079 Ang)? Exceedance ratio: 3.0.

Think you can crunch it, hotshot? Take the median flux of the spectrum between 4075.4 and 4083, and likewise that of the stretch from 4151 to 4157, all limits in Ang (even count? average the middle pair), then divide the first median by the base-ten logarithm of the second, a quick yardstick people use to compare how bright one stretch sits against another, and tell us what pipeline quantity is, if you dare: 6.2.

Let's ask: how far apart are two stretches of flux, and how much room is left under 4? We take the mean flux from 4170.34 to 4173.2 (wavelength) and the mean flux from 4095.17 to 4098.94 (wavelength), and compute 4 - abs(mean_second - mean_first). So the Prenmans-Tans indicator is 3.90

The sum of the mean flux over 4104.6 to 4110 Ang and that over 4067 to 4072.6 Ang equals 3.65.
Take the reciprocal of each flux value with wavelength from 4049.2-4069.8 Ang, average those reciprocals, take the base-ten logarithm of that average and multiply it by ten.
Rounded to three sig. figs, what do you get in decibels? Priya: -2.79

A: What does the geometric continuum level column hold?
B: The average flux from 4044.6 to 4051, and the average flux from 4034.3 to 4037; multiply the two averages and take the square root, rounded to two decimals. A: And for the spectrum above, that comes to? 1.84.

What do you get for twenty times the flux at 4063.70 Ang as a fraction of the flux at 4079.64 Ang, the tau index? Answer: 14.2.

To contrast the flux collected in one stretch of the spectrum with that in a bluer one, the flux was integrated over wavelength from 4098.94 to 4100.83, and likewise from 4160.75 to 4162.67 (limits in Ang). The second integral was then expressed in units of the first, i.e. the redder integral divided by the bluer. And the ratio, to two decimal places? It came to 1.50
